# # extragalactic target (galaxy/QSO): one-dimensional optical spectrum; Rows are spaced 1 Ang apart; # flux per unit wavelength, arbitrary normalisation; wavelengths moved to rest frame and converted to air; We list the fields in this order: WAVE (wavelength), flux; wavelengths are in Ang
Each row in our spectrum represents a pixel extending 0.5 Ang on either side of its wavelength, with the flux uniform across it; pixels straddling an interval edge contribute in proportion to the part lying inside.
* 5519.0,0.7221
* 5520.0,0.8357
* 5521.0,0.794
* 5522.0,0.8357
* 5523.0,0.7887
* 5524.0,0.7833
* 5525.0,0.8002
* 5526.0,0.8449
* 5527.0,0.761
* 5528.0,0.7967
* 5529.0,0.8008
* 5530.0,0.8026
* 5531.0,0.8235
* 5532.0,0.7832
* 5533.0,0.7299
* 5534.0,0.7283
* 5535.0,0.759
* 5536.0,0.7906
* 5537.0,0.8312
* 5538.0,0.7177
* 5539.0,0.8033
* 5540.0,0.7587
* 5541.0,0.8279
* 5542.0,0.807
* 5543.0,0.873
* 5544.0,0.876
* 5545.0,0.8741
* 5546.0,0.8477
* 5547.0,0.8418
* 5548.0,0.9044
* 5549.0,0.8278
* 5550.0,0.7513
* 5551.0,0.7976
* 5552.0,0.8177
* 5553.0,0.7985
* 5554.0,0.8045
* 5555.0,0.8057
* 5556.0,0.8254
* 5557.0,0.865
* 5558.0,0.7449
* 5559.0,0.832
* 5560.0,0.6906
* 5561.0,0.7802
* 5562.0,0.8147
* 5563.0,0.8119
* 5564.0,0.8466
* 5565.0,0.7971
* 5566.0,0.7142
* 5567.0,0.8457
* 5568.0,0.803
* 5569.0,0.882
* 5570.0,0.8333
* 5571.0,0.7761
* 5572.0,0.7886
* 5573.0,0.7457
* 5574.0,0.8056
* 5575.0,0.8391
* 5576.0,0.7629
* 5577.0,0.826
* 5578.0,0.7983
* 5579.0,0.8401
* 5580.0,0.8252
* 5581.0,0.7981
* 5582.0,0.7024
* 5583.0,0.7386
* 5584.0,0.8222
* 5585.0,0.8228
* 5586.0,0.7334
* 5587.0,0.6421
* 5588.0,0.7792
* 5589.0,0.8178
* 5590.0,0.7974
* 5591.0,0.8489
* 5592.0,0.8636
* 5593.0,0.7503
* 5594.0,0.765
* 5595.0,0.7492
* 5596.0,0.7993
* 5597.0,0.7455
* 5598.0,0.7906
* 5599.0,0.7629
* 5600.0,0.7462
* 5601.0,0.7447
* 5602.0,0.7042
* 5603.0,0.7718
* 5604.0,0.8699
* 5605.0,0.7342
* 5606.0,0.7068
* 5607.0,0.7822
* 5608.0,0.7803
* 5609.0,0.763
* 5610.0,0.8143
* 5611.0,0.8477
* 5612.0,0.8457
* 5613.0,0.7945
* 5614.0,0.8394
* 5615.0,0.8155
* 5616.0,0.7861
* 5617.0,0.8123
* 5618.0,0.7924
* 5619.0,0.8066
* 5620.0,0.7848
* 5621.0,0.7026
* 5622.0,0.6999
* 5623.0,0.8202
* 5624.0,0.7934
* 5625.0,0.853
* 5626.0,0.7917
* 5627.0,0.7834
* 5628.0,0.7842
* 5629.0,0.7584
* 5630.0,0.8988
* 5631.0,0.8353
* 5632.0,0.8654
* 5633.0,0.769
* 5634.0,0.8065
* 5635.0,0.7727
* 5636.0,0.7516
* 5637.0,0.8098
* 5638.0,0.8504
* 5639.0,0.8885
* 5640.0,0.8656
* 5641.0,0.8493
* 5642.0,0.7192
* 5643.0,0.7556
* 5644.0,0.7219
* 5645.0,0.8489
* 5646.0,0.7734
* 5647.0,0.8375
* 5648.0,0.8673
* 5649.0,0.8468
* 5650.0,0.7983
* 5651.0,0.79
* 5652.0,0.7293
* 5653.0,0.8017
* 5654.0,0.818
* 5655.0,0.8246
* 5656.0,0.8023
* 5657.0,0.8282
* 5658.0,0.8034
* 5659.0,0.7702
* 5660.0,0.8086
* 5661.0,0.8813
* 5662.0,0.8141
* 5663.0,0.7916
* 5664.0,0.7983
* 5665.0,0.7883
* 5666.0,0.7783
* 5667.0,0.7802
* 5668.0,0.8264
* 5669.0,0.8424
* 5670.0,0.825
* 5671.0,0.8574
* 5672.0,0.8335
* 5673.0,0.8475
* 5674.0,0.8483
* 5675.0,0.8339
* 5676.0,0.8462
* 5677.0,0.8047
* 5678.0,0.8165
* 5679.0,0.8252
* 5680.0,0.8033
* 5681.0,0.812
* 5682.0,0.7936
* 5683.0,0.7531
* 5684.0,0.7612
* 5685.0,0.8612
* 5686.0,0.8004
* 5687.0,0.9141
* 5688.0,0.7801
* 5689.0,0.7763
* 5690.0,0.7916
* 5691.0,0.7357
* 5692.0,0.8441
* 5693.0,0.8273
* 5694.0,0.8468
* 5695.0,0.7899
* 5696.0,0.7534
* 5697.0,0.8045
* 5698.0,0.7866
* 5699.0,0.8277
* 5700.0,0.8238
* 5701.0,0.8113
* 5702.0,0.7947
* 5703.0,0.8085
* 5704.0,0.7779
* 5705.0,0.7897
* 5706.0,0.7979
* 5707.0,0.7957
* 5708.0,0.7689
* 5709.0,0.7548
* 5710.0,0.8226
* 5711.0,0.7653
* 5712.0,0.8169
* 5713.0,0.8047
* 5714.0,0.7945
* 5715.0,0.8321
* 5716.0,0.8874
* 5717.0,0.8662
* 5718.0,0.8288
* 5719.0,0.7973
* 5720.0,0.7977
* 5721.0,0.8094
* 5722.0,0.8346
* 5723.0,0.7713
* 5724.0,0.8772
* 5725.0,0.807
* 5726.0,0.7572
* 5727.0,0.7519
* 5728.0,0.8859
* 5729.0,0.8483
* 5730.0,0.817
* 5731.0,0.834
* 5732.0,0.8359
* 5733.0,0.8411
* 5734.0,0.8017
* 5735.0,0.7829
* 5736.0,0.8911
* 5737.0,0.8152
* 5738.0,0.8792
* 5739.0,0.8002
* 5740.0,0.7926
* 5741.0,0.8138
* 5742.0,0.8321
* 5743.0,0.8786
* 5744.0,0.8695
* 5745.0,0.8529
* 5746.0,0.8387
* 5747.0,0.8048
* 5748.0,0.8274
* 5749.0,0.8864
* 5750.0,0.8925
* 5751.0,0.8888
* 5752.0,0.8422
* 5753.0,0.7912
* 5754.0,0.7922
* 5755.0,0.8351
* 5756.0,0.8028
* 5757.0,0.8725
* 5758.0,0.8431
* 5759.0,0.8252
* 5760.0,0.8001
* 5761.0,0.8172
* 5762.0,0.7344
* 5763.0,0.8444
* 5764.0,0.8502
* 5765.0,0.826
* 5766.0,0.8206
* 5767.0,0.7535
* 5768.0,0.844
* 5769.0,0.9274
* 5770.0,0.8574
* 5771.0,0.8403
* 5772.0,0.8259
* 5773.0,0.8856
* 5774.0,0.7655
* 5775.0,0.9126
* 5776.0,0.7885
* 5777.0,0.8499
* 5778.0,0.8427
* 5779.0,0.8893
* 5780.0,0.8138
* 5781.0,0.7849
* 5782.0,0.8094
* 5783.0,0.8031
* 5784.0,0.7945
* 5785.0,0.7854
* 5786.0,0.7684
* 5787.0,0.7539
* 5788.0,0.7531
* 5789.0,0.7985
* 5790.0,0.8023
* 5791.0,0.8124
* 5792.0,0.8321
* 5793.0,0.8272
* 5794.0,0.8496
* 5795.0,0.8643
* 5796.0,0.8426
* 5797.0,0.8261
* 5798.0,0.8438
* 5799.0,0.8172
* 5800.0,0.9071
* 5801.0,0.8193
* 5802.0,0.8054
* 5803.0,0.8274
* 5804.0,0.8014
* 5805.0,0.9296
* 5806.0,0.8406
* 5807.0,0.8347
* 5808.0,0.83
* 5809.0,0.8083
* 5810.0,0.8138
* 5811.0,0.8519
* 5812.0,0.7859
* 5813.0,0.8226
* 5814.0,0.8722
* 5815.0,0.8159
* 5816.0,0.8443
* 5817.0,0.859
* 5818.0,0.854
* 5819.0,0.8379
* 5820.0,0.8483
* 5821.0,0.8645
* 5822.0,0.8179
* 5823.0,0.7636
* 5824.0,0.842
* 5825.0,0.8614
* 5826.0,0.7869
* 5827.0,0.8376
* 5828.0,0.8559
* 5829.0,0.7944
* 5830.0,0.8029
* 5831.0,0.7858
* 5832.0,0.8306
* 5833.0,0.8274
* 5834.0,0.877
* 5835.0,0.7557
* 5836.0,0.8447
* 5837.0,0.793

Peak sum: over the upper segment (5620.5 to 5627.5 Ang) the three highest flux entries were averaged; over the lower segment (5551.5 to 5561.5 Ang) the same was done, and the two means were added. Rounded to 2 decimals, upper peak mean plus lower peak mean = 1.66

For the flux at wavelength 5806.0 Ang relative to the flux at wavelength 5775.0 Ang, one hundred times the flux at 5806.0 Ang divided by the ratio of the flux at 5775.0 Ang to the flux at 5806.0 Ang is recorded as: 77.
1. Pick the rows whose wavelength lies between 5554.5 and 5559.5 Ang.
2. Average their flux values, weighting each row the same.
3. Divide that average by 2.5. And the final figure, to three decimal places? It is 0.326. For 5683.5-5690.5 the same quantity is 0.325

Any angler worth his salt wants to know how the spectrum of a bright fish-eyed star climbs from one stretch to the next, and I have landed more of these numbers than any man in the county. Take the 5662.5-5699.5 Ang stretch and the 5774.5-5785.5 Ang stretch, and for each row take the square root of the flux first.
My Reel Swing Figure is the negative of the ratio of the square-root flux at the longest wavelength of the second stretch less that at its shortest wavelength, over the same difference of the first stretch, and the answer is 3.4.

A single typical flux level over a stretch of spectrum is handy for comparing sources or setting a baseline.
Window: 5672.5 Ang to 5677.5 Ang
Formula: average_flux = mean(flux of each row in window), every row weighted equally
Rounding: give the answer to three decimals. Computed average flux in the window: 0.836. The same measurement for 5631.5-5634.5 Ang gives 0.814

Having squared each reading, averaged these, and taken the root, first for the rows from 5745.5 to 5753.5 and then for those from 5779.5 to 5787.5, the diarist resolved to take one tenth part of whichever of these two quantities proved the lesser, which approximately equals 0.0789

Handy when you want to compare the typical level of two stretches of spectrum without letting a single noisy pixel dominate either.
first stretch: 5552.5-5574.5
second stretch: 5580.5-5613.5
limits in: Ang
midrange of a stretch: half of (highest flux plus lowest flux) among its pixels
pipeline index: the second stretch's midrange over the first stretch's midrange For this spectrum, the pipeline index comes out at 0.96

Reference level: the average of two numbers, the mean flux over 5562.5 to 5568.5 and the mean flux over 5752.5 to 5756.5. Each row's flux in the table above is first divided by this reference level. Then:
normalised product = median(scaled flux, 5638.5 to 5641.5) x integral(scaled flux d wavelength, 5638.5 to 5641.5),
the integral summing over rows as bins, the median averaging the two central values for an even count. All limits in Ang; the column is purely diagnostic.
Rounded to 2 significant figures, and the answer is 3.5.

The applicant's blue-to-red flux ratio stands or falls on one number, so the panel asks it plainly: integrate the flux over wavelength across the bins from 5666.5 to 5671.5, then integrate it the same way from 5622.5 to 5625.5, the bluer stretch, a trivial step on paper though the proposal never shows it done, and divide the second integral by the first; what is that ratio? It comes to 0.60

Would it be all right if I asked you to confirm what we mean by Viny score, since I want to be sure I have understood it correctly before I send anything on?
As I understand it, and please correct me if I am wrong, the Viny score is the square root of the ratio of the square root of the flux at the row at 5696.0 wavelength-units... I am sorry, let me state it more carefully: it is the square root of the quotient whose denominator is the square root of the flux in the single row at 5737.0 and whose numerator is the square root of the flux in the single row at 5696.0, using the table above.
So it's 0.98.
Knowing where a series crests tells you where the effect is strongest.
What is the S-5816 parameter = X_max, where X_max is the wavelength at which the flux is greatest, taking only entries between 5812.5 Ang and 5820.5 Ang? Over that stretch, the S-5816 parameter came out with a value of 5814.0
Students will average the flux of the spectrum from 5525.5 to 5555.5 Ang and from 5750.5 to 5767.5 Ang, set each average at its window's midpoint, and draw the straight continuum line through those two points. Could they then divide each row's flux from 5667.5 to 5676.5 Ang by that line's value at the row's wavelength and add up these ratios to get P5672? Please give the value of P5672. 9.28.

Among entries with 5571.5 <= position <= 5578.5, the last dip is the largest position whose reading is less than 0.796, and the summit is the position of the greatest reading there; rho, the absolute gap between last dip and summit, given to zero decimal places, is 1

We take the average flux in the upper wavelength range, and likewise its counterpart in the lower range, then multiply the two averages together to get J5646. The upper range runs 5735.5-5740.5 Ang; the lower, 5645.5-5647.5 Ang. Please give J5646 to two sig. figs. 0.67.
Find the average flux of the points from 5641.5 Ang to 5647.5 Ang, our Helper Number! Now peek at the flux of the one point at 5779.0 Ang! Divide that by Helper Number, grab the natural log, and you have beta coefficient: 0.14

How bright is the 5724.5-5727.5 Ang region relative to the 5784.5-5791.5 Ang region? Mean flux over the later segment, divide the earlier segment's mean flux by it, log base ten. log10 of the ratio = -0.006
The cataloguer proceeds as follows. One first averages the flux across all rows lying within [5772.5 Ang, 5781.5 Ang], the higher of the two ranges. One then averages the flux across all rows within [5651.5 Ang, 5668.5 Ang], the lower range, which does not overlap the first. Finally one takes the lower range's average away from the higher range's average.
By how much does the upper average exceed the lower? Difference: 0.034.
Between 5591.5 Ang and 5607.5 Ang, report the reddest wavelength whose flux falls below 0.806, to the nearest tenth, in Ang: 5607.0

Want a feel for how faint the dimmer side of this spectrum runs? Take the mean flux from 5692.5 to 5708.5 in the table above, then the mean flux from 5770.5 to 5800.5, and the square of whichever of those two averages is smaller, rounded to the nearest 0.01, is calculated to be 0.64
